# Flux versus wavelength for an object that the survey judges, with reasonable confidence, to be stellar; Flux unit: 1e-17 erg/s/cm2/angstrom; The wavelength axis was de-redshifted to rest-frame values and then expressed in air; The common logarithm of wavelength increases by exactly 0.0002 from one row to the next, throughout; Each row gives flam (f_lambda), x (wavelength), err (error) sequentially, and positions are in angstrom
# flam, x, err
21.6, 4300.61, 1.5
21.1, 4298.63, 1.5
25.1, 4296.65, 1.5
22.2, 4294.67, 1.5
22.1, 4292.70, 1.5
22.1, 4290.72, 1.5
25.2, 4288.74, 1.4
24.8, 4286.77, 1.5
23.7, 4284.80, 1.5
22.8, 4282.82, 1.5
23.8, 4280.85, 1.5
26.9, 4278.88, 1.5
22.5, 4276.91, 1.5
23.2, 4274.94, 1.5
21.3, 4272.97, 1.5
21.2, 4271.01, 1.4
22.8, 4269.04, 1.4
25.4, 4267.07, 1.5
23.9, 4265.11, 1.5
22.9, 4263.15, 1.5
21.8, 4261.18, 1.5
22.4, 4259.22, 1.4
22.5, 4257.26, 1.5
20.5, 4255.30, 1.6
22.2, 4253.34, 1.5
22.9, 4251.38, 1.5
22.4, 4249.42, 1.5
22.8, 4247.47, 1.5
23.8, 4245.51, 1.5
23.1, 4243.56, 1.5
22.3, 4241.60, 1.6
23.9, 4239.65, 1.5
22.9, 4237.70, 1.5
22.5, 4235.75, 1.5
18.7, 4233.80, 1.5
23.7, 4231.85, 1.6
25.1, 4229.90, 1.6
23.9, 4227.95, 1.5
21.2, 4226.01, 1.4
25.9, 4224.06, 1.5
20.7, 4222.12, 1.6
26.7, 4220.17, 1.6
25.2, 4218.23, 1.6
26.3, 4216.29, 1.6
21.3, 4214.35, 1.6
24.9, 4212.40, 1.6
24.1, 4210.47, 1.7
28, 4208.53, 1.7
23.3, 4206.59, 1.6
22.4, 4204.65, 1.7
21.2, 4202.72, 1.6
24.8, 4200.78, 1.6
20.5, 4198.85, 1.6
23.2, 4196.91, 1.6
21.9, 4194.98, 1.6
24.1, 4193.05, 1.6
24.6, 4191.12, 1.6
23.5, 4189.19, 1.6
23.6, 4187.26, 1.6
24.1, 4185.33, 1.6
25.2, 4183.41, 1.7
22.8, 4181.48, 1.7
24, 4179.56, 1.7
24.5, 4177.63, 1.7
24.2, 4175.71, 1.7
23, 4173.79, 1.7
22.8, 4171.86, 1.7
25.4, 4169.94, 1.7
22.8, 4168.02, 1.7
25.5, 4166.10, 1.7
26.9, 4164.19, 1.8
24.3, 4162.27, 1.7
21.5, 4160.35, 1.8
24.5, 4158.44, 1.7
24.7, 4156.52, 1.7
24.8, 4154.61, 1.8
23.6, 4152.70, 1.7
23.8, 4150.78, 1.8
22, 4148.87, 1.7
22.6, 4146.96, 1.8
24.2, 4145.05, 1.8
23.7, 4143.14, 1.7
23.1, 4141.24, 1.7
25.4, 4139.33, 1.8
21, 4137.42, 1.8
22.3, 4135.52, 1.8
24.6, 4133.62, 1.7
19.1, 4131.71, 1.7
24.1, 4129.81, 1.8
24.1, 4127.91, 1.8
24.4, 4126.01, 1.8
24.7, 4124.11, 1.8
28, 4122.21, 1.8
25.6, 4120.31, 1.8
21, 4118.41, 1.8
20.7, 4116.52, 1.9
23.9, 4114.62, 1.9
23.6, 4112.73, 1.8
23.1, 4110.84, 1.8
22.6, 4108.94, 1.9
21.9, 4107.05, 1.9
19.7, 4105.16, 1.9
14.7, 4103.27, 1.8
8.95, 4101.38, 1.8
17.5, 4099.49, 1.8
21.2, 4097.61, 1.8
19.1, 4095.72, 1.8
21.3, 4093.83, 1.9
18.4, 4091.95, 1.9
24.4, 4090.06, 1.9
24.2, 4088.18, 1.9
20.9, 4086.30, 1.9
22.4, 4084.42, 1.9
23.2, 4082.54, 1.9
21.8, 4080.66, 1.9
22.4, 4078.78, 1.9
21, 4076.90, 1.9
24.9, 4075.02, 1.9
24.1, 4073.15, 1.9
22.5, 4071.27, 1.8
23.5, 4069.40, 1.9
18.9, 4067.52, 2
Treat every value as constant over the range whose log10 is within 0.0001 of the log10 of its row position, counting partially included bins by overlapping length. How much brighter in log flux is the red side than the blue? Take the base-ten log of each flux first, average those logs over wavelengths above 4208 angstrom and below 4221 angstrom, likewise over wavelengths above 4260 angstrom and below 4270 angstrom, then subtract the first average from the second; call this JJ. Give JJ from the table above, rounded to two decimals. -0.03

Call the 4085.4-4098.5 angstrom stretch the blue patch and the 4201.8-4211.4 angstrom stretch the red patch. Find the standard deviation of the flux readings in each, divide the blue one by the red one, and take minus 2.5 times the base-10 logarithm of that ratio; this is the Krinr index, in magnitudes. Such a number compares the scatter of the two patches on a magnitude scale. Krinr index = 0.1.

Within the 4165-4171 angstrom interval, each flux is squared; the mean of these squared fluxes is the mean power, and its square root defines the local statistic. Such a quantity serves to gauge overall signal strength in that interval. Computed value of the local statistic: 24.6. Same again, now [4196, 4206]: 22.5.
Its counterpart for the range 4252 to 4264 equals 22.1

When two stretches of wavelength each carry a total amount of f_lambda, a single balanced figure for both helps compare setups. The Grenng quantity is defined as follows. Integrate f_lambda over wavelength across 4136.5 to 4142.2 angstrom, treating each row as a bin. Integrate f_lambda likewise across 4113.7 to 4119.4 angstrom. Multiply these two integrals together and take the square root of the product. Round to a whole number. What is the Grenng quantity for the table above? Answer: 128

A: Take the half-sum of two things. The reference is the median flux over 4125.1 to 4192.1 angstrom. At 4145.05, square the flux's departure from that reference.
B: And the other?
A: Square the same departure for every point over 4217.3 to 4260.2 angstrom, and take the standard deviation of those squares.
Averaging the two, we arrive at 3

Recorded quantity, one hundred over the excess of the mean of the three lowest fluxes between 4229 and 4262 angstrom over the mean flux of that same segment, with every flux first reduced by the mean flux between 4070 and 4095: -45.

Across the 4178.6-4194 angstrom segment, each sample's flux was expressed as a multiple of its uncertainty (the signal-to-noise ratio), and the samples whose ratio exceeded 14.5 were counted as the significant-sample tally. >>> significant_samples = 6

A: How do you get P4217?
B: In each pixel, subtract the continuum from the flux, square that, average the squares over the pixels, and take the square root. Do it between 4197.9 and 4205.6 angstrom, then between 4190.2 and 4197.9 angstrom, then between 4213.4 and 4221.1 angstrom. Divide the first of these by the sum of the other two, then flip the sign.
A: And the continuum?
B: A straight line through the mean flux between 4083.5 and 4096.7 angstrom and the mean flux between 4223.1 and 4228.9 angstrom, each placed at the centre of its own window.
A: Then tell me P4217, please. -0.54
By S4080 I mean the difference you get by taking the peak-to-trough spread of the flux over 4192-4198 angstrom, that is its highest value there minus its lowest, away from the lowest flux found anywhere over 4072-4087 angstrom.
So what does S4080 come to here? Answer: 18.7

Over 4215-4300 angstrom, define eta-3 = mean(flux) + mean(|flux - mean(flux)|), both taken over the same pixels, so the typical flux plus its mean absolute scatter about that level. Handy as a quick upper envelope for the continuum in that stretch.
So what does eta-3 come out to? 24.5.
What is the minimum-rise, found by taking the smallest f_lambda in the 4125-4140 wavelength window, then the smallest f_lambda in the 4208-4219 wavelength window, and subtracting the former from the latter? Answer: 2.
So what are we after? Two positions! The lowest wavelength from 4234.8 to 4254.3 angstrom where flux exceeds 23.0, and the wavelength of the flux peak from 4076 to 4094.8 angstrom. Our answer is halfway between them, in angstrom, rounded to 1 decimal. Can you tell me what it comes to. 4164.9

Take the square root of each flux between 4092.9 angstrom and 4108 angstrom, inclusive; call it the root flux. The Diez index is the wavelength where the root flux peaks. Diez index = 4107.05 angstrom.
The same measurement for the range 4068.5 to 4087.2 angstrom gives 4075.02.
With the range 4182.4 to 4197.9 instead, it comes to 4183.41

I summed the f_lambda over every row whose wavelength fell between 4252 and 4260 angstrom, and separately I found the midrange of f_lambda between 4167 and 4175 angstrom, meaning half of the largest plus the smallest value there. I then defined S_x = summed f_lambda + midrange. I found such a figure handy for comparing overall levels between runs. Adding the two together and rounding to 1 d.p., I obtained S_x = 111.7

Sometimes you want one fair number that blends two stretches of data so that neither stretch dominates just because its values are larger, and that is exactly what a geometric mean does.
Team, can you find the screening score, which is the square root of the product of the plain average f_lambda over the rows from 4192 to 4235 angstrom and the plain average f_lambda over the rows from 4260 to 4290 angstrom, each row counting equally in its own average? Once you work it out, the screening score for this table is 23.5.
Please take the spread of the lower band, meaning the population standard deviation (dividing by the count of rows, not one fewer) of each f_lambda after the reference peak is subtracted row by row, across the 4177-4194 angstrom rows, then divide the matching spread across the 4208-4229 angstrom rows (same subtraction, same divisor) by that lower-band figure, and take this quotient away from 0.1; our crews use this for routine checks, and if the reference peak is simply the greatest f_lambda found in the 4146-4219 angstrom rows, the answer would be -3.4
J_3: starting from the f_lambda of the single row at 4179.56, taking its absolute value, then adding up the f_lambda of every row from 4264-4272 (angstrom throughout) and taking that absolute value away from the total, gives 69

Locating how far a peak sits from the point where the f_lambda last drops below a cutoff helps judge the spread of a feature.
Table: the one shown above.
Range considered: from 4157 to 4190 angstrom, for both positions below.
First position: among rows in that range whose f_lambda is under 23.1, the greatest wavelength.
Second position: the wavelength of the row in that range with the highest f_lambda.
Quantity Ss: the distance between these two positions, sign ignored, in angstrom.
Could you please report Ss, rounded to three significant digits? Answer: 17.3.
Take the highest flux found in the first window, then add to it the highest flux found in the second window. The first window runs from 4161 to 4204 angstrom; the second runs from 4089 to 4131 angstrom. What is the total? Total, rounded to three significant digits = 54.9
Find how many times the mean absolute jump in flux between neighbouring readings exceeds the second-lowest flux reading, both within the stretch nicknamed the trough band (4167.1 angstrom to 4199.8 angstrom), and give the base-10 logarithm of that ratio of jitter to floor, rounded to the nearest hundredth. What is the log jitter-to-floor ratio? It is -1.23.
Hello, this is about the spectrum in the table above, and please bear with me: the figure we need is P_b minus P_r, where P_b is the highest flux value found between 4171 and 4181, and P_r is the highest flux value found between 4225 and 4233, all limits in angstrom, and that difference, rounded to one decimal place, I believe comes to -0.6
